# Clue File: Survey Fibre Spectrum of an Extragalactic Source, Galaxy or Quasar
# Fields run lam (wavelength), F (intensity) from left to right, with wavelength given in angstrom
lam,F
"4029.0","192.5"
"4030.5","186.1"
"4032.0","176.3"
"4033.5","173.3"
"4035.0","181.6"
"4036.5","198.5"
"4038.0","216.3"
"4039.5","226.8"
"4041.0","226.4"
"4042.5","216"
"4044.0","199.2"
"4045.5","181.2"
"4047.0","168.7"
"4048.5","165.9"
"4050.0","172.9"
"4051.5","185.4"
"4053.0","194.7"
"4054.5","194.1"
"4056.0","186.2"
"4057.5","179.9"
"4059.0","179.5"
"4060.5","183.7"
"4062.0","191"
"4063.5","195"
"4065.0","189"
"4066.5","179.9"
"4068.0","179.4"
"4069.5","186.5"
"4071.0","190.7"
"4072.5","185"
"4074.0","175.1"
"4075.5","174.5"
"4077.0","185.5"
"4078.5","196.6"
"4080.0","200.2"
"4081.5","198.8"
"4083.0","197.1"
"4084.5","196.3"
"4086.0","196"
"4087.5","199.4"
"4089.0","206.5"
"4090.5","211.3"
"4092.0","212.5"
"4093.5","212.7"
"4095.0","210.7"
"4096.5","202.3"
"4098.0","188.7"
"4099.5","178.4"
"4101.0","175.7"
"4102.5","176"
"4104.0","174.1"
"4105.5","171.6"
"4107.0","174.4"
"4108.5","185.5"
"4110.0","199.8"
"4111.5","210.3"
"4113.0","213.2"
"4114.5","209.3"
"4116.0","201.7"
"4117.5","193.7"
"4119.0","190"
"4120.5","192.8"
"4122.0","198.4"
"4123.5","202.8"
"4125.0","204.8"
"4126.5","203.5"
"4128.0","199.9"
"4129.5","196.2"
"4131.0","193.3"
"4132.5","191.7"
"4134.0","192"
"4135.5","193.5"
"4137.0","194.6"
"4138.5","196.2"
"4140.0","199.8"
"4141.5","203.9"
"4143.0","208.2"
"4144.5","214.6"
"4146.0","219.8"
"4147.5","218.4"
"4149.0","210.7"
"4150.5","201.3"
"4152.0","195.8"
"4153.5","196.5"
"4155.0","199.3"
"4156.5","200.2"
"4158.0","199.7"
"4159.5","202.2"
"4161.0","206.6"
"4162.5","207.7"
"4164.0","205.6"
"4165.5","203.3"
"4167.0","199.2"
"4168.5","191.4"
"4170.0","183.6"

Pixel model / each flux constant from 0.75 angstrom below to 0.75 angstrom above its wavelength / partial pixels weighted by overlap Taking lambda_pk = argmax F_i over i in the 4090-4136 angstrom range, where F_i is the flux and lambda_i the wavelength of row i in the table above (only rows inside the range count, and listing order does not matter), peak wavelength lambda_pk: 4113.0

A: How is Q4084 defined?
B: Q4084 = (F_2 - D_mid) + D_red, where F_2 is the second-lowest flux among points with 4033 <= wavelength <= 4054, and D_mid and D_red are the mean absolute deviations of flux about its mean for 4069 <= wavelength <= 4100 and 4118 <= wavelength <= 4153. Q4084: 166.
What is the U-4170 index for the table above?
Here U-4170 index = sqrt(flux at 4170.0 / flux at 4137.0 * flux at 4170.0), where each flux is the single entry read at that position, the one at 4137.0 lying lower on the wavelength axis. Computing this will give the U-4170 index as 13.2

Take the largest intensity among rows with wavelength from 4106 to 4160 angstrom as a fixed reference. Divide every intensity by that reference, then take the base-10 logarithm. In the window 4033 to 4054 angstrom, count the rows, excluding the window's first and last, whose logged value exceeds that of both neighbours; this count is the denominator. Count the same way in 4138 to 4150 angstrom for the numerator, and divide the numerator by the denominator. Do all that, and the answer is 1.0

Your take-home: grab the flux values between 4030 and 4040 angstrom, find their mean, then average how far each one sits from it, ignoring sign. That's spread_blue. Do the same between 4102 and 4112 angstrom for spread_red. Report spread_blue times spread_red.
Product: 203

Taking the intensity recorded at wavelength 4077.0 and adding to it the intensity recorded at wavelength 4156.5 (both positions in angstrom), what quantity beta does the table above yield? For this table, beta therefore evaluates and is 386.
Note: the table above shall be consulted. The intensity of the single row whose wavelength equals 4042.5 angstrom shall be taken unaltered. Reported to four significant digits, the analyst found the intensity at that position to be 216.0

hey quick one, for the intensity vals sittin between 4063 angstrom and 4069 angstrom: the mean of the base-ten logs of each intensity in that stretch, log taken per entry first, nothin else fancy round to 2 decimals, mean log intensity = 2.27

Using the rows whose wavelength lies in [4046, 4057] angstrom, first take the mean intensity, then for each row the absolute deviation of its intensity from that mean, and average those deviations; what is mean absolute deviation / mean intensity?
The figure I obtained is 0.057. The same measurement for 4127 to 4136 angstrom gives 0.012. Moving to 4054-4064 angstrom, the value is 0.029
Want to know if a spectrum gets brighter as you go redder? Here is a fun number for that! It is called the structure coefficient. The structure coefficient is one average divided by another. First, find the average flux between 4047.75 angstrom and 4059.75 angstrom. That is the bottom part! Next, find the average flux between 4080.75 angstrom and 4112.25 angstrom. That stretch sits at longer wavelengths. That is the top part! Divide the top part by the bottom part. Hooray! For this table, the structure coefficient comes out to 1.07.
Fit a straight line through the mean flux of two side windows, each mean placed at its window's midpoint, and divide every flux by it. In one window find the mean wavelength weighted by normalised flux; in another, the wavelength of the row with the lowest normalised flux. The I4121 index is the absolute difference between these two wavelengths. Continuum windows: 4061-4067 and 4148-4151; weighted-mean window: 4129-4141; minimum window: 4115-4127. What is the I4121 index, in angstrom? 15.8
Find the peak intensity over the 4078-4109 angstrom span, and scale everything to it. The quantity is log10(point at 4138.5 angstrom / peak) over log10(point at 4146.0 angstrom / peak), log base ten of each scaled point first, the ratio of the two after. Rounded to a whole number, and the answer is -2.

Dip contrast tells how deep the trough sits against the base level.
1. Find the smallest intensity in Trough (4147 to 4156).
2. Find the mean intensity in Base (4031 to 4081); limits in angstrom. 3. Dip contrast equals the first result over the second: 1.036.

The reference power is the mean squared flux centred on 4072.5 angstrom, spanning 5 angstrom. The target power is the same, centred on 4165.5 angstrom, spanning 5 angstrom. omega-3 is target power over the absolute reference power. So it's 1.22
